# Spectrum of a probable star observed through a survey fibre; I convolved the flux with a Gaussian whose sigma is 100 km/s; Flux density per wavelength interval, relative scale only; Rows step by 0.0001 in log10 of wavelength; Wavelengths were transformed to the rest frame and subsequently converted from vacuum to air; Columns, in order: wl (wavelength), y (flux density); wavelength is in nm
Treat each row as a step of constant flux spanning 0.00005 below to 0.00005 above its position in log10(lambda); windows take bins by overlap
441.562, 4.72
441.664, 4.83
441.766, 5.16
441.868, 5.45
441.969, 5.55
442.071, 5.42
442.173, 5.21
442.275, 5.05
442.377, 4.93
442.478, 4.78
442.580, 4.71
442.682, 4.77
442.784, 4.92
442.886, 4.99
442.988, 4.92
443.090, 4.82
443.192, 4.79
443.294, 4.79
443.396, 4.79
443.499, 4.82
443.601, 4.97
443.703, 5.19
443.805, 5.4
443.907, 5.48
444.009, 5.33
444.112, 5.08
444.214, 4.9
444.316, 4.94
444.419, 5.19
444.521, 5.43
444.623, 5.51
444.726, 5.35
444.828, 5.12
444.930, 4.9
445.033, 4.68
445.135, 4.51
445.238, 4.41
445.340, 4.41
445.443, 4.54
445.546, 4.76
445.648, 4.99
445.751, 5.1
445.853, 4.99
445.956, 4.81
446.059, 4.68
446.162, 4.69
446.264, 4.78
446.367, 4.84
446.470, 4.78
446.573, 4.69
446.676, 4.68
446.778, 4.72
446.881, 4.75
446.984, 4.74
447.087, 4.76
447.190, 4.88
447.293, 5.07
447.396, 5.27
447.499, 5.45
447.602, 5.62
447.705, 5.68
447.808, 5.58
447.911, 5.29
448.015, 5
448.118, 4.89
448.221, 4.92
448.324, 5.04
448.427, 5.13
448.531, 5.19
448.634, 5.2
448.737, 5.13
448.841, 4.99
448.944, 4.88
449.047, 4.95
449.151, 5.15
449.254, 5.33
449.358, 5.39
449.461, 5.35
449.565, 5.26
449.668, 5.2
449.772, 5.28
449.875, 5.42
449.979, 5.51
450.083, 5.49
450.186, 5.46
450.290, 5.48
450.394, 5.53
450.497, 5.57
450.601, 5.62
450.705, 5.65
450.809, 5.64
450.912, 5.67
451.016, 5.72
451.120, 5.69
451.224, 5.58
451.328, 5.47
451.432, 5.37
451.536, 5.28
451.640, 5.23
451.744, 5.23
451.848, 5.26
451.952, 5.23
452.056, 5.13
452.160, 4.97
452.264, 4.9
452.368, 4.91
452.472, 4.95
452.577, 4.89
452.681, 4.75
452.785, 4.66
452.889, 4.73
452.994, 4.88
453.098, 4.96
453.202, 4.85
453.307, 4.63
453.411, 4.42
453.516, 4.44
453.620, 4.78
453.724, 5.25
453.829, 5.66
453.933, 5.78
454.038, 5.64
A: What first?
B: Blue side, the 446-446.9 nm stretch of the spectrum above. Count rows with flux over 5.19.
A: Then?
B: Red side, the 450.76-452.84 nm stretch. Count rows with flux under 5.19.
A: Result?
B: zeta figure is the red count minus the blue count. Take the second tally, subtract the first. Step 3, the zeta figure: 8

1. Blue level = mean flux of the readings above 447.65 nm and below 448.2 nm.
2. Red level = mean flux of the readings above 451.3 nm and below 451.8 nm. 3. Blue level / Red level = 0.99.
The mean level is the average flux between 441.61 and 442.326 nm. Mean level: 5.2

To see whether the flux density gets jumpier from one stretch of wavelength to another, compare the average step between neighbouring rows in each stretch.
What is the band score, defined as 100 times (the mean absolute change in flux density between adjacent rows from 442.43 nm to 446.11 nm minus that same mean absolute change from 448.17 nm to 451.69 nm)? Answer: 6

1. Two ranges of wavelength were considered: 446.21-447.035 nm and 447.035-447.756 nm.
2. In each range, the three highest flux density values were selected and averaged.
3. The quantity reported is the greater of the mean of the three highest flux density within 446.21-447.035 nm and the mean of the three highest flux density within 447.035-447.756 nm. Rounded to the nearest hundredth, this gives 5.58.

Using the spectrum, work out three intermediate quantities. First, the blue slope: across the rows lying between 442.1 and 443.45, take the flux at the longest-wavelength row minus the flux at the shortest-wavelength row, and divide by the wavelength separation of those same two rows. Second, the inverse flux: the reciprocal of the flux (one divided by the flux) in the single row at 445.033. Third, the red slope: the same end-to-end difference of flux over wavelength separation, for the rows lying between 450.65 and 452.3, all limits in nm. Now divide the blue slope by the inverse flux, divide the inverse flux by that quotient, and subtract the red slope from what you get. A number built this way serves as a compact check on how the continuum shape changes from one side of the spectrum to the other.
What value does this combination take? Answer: 0.3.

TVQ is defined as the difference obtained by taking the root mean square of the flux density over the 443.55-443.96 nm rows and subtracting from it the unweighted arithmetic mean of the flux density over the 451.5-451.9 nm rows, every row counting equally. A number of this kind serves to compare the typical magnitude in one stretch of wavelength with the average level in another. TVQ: 0.01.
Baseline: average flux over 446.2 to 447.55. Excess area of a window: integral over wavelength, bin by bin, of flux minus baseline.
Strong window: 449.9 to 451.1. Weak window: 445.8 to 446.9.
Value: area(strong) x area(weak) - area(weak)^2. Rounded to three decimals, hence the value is -0.118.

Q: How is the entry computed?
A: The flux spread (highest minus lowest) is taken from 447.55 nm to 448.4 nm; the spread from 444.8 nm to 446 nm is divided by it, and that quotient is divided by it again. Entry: 1.1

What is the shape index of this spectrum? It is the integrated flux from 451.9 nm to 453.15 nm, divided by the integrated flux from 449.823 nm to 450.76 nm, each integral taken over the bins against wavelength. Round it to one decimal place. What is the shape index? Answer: 1.2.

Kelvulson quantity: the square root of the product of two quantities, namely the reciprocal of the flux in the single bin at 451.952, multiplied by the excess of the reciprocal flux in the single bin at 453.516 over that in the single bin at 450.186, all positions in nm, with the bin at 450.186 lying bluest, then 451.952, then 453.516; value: 0.090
